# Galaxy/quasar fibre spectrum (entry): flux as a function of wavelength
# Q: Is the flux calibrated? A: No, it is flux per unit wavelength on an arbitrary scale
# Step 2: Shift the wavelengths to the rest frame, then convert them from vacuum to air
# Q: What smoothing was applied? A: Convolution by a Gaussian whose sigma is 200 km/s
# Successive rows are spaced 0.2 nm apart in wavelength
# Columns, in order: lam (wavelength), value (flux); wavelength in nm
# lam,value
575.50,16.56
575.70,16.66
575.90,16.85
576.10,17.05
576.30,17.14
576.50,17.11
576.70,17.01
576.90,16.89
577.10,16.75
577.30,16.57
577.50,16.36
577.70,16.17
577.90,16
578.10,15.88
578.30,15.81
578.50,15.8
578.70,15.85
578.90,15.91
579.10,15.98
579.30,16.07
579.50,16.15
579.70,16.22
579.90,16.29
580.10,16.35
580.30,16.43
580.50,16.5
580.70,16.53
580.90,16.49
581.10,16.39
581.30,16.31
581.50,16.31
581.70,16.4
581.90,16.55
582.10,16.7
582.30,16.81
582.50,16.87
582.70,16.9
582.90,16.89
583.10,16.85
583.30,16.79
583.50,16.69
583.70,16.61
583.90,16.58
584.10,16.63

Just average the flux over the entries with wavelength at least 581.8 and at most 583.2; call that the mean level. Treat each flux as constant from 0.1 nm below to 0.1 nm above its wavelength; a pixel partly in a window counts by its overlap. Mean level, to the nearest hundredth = 16.80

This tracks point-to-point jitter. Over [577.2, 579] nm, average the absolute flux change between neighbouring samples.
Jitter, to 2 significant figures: 0.11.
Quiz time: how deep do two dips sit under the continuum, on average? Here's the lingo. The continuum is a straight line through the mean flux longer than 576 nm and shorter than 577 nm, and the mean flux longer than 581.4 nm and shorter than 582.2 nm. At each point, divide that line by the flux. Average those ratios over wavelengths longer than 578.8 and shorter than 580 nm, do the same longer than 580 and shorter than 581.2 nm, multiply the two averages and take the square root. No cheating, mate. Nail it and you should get 1.02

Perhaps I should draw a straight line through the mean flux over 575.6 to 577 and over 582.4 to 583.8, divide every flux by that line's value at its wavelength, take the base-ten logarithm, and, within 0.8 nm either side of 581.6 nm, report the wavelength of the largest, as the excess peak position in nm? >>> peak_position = 582.30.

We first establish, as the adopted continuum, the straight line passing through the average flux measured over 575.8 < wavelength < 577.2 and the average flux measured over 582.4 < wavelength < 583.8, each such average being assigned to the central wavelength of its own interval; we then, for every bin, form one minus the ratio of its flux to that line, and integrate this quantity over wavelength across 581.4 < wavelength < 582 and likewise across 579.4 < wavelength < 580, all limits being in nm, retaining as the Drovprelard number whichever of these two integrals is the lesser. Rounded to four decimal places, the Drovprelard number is 0.0148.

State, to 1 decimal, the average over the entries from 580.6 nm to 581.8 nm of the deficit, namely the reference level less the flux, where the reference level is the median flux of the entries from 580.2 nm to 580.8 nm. 0.1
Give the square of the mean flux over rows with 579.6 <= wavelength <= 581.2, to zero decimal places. 269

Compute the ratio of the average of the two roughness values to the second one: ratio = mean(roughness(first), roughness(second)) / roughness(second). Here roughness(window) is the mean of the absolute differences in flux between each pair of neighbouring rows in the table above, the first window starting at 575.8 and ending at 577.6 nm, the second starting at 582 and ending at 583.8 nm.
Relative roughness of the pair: 1.59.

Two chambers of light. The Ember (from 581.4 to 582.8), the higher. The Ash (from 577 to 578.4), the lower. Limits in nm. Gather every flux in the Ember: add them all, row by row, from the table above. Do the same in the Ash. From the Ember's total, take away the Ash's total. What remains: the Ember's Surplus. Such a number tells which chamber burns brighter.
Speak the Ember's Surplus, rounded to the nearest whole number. 3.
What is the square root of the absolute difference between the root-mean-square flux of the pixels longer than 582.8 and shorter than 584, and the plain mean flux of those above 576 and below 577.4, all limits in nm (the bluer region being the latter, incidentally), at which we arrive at 0.44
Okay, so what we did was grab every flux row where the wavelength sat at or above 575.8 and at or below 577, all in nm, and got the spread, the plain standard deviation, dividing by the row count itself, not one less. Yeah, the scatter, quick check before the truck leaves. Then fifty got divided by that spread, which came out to 468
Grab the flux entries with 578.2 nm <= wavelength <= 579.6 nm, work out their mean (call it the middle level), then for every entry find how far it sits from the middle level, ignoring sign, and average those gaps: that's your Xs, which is 0.11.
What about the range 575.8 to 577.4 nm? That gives 0.16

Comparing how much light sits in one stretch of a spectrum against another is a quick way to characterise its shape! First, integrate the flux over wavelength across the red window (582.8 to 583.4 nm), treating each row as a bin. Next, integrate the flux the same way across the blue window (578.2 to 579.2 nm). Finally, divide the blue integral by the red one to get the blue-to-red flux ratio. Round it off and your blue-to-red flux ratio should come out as 1.6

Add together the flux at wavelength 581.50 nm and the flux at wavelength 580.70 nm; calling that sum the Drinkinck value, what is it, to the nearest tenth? 32.8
